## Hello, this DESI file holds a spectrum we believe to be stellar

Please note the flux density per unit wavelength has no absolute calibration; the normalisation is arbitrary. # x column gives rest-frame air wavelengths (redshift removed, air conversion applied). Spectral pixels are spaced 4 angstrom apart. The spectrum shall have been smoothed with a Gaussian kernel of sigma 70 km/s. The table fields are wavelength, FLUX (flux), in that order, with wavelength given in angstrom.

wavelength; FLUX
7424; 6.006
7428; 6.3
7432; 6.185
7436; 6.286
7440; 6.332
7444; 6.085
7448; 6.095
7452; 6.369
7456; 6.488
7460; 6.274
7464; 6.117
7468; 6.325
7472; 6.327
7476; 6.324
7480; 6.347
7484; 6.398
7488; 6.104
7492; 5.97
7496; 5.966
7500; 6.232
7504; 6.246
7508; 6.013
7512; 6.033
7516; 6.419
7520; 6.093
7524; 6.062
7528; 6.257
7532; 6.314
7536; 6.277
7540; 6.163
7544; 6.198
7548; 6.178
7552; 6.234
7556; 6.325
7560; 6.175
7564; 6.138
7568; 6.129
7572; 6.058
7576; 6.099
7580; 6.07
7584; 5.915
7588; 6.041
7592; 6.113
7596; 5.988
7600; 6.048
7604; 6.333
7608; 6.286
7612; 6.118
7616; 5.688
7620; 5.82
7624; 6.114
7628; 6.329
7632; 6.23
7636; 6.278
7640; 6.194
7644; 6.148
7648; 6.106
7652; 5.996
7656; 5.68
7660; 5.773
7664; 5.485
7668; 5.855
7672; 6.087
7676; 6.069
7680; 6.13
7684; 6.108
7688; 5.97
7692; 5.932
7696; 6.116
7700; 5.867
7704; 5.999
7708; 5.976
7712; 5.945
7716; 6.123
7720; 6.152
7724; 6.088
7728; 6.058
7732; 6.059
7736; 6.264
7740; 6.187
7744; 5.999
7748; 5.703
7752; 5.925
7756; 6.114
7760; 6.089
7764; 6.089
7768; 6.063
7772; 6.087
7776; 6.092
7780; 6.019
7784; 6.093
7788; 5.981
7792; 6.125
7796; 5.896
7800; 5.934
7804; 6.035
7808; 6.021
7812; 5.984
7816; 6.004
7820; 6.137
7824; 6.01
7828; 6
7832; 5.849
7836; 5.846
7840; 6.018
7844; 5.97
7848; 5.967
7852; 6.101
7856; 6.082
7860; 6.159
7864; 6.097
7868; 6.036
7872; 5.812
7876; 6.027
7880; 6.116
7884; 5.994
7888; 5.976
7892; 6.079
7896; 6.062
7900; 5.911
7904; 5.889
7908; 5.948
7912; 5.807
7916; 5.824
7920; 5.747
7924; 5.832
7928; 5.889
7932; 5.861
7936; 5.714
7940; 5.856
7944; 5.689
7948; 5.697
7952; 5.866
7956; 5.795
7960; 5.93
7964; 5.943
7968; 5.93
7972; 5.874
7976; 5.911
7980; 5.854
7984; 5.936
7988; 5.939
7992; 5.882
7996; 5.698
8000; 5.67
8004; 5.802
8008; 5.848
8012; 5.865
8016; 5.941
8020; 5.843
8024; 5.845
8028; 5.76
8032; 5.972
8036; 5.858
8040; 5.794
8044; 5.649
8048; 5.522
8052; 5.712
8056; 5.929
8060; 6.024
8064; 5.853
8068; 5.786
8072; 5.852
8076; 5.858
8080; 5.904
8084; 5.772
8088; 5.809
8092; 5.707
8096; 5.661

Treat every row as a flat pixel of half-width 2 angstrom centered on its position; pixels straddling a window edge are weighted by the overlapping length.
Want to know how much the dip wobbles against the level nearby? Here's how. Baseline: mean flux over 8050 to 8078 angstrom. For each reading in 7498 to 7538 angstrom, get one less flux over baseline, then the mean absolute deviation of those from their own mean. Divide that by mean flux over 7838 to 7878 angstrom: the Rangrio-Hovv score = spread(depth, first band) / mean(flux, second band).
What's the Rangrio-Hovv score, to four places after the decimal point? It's 0.0033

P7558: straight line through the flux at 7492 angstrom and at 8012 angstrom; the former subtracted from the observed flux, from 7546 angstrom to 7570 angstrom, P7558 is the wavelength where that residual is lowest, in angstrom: 7568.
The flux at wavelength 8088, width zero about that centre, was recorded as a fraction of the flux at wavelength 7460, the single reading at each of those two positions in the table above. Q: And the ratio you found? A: 0.93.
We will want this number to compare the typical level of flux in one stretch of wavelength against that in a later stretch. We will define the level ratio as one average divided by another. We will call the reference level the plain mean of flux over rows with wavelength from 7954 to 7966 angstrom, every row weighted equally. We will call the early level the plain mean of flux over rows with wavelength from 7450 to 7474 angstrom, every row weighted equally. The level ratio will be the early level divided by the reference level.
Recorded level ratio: 1.07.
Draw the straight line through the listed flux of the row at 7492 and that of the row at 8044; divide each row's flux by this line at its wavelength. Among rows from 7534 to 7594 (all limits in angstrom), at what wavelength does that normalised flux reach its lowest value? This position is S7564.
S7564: 7584 angstrom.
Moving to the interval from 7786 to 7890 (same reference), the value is 7872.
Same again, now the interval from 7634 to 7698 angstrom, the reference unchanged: 7664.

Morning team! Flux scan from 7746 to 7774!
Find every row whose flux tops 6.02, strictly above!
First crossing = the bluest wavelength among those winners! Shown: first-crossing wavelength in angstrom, 7756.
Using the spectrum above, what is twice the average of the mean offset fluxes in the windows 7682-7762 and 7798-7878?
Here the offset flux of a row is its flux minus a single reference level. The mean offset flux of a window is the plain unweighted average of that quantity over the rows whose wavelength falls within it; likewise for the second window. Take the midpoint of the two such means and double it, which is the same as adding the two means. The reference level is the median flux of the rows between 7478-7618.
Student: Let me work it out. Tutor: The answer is -0.22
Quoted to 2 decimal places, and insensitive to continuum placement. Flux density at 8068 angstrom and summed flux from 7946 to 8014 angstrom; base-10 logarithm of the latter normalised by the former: 1.24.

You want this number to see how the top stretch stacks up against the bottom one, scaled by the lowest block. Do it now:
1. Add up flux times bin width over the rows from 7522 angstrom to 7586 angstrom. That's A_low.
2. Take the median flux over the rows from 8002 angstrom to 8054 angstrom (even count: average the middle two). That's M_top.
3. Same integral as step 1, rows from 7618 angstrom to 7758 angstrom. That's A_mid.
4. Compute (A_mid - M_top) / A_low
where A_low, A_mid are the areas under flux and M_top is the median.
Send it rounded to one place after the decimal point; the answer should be 2.1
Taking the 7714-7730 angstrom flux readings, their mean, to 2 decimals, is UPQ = 6.11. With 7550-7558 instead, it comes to 6.28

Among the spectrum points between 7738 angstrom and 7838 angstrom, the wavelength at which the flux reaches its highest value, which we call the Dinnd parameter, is 7740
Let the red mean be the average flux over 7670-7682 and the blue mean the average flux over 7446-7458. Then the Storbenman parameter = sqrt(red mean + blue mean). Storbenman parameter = 3.52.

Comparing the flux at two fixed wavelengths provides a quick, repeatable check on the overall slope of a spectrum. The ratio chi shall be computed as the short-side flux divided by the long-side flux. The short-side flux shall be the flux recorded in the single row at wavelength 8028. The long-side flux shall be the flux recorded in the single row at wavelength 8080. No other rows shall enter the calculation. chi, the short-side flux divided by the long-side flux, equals 0.98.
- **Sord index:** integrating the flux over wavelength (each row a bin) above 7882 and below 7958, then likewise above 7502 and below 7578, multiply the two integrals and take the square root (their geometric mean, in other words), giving 458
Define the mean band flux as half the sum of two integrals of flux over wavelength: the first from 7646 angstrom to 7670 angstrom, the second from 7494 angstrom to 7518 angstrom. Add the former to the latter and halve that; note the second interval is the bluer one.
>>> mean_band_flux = 144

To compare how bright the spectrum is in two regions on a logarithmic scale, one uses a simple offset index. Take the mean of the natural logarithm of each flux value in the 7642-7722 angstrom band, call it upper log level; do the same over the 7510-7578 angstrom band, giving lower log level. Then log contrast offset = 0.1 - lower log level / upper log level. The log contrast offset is -0.919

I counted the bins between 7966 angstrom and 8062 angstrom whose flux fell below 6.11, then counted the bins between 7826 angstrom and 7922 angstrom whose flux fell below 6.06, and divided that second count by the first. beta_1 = 0.71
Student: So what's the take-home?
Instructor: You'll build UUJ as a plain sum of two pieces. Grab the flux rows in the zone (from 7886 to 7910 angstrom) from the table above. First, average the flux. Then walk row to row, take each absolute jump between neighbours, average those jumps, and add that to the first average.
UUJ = 6.05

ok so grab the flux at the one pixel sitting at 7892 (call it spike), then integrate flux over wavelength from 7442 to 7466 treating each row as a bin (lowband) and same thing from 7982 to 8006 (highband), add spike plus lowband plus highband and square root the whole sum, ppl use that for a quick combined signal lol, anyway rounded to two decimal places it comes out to 17.19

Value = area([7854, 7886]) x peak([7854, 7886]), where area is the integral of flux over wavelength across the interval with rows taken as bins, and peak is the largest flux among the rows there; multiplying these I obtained 1190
